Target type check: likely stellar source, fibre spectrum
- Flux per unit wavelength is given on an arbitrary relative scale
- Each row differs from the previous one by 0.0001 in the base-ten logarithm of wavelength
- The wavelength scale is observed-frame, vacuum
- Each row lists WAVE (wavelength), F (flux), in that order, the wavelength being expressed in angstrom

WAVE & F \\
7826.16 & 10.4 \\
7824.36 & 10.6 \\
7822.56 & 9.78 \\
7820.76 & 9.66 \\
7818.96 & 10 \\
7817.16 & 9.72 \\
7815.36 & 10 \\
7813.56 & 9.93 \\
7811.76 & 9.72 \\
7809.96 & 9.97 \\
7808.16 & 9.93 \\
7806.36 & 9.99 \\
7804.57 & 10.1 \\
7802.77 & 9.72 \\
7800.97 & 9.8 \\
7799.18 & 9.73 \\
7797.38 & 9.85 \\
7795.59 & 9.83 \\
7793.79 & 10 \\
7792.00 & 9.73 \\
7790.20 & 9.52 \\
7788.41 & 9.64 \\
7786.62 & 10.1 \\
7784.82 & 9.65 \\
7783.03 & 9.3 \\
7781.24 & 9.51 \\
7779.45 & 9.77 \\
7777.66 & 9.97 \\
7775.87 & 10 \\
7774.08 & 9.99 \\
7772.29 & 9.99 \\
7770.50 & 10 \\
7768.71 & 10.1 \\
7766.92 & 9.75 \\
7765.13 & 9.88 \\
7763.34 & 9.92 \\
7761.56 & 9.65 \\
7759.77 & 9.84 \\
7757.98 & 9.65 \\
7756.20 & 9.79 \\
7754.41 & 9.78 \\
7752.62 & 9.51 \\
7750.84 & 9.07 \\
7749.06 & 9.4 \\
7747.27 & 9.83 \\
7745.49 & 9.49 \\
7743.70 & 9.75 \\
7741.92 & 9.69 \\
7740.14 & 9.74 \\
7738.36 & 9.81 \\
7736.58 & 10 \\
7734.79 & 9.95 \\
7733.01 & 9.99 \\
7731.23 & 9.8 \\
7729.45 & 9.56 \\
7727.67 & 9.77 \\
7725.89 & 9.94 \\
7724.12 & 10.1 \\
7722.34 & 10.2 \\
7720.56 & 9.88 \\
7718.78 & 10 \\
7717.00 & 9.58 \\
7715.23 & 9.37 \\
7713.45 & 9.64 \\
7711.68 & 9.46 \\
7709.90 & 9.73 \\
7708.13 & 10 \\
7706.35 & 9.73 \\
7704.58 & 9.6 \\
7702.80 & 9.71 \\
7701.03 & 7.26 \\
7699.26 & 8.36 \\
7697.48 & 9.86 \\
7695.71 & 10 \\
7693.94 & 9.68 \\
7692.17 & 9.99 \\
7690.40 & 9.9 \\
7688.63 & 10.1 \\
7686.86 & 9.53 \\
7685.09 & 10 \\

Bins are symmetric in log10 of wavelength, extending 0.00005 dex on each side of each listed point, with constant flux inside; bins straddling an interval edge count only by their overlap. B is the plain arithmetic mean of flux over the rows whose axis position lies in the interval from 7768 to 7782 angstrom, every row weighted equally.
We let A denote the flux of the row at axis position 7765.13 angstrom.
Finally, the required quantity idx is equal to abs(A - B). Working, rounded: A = 9.88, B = 9.92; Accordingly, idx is 0.0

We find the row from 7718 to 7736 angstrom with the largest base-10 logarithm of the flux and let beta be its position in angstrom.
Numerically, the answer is 7722.34 angstrom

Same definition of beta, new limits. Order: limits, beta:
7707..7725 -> 7722.34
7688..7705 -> 7688.63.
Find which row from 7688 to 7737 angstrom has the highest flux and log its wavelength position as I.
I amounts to 7722.34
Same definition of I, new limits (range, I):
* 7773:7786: 7775.87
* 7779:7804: 7786.62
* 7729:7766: 7736.58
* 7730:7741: 7736.58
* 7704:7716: 7708.13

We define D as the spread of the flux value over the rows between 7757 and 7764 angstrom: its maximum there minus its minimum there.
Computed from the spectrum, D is 0.27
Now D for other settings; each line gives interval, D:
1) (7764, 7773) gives 0.35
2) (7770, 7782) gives 0.49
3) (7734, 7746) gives 0.51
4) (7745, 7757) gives 0.76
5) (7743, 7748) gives 0.34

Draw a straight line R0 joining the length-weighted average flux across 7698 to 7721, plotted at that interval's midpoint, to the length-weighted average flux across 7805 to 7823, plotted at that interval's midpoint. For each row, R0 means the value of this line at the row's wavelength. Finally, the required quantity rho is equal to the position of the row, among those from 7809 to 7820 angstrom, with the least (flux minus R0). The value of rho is 7817.16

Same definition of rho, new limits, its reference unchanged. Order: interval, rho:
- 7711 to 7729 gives 7715.23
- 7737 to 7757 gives 7750.84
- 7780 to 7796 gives 7783.03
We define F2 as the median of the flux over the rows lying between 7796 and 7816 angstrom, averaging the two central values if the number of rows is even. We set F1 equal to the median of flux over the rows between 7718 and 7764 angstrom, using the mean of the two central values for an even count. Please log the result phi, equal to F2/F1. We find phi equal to 1.01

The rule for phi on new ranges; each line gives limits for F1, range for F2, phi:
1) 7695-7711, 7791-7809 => 1.01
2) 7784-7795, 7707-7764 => 1.01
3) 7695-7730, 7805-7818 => 1.02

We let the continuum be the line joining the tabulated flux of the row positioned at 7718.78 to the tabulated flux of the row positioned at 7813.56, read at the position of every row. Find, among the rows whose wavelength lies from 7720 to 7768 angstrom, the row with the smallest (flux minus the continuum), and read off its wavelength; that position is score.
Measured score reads 7750.84 angstrom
